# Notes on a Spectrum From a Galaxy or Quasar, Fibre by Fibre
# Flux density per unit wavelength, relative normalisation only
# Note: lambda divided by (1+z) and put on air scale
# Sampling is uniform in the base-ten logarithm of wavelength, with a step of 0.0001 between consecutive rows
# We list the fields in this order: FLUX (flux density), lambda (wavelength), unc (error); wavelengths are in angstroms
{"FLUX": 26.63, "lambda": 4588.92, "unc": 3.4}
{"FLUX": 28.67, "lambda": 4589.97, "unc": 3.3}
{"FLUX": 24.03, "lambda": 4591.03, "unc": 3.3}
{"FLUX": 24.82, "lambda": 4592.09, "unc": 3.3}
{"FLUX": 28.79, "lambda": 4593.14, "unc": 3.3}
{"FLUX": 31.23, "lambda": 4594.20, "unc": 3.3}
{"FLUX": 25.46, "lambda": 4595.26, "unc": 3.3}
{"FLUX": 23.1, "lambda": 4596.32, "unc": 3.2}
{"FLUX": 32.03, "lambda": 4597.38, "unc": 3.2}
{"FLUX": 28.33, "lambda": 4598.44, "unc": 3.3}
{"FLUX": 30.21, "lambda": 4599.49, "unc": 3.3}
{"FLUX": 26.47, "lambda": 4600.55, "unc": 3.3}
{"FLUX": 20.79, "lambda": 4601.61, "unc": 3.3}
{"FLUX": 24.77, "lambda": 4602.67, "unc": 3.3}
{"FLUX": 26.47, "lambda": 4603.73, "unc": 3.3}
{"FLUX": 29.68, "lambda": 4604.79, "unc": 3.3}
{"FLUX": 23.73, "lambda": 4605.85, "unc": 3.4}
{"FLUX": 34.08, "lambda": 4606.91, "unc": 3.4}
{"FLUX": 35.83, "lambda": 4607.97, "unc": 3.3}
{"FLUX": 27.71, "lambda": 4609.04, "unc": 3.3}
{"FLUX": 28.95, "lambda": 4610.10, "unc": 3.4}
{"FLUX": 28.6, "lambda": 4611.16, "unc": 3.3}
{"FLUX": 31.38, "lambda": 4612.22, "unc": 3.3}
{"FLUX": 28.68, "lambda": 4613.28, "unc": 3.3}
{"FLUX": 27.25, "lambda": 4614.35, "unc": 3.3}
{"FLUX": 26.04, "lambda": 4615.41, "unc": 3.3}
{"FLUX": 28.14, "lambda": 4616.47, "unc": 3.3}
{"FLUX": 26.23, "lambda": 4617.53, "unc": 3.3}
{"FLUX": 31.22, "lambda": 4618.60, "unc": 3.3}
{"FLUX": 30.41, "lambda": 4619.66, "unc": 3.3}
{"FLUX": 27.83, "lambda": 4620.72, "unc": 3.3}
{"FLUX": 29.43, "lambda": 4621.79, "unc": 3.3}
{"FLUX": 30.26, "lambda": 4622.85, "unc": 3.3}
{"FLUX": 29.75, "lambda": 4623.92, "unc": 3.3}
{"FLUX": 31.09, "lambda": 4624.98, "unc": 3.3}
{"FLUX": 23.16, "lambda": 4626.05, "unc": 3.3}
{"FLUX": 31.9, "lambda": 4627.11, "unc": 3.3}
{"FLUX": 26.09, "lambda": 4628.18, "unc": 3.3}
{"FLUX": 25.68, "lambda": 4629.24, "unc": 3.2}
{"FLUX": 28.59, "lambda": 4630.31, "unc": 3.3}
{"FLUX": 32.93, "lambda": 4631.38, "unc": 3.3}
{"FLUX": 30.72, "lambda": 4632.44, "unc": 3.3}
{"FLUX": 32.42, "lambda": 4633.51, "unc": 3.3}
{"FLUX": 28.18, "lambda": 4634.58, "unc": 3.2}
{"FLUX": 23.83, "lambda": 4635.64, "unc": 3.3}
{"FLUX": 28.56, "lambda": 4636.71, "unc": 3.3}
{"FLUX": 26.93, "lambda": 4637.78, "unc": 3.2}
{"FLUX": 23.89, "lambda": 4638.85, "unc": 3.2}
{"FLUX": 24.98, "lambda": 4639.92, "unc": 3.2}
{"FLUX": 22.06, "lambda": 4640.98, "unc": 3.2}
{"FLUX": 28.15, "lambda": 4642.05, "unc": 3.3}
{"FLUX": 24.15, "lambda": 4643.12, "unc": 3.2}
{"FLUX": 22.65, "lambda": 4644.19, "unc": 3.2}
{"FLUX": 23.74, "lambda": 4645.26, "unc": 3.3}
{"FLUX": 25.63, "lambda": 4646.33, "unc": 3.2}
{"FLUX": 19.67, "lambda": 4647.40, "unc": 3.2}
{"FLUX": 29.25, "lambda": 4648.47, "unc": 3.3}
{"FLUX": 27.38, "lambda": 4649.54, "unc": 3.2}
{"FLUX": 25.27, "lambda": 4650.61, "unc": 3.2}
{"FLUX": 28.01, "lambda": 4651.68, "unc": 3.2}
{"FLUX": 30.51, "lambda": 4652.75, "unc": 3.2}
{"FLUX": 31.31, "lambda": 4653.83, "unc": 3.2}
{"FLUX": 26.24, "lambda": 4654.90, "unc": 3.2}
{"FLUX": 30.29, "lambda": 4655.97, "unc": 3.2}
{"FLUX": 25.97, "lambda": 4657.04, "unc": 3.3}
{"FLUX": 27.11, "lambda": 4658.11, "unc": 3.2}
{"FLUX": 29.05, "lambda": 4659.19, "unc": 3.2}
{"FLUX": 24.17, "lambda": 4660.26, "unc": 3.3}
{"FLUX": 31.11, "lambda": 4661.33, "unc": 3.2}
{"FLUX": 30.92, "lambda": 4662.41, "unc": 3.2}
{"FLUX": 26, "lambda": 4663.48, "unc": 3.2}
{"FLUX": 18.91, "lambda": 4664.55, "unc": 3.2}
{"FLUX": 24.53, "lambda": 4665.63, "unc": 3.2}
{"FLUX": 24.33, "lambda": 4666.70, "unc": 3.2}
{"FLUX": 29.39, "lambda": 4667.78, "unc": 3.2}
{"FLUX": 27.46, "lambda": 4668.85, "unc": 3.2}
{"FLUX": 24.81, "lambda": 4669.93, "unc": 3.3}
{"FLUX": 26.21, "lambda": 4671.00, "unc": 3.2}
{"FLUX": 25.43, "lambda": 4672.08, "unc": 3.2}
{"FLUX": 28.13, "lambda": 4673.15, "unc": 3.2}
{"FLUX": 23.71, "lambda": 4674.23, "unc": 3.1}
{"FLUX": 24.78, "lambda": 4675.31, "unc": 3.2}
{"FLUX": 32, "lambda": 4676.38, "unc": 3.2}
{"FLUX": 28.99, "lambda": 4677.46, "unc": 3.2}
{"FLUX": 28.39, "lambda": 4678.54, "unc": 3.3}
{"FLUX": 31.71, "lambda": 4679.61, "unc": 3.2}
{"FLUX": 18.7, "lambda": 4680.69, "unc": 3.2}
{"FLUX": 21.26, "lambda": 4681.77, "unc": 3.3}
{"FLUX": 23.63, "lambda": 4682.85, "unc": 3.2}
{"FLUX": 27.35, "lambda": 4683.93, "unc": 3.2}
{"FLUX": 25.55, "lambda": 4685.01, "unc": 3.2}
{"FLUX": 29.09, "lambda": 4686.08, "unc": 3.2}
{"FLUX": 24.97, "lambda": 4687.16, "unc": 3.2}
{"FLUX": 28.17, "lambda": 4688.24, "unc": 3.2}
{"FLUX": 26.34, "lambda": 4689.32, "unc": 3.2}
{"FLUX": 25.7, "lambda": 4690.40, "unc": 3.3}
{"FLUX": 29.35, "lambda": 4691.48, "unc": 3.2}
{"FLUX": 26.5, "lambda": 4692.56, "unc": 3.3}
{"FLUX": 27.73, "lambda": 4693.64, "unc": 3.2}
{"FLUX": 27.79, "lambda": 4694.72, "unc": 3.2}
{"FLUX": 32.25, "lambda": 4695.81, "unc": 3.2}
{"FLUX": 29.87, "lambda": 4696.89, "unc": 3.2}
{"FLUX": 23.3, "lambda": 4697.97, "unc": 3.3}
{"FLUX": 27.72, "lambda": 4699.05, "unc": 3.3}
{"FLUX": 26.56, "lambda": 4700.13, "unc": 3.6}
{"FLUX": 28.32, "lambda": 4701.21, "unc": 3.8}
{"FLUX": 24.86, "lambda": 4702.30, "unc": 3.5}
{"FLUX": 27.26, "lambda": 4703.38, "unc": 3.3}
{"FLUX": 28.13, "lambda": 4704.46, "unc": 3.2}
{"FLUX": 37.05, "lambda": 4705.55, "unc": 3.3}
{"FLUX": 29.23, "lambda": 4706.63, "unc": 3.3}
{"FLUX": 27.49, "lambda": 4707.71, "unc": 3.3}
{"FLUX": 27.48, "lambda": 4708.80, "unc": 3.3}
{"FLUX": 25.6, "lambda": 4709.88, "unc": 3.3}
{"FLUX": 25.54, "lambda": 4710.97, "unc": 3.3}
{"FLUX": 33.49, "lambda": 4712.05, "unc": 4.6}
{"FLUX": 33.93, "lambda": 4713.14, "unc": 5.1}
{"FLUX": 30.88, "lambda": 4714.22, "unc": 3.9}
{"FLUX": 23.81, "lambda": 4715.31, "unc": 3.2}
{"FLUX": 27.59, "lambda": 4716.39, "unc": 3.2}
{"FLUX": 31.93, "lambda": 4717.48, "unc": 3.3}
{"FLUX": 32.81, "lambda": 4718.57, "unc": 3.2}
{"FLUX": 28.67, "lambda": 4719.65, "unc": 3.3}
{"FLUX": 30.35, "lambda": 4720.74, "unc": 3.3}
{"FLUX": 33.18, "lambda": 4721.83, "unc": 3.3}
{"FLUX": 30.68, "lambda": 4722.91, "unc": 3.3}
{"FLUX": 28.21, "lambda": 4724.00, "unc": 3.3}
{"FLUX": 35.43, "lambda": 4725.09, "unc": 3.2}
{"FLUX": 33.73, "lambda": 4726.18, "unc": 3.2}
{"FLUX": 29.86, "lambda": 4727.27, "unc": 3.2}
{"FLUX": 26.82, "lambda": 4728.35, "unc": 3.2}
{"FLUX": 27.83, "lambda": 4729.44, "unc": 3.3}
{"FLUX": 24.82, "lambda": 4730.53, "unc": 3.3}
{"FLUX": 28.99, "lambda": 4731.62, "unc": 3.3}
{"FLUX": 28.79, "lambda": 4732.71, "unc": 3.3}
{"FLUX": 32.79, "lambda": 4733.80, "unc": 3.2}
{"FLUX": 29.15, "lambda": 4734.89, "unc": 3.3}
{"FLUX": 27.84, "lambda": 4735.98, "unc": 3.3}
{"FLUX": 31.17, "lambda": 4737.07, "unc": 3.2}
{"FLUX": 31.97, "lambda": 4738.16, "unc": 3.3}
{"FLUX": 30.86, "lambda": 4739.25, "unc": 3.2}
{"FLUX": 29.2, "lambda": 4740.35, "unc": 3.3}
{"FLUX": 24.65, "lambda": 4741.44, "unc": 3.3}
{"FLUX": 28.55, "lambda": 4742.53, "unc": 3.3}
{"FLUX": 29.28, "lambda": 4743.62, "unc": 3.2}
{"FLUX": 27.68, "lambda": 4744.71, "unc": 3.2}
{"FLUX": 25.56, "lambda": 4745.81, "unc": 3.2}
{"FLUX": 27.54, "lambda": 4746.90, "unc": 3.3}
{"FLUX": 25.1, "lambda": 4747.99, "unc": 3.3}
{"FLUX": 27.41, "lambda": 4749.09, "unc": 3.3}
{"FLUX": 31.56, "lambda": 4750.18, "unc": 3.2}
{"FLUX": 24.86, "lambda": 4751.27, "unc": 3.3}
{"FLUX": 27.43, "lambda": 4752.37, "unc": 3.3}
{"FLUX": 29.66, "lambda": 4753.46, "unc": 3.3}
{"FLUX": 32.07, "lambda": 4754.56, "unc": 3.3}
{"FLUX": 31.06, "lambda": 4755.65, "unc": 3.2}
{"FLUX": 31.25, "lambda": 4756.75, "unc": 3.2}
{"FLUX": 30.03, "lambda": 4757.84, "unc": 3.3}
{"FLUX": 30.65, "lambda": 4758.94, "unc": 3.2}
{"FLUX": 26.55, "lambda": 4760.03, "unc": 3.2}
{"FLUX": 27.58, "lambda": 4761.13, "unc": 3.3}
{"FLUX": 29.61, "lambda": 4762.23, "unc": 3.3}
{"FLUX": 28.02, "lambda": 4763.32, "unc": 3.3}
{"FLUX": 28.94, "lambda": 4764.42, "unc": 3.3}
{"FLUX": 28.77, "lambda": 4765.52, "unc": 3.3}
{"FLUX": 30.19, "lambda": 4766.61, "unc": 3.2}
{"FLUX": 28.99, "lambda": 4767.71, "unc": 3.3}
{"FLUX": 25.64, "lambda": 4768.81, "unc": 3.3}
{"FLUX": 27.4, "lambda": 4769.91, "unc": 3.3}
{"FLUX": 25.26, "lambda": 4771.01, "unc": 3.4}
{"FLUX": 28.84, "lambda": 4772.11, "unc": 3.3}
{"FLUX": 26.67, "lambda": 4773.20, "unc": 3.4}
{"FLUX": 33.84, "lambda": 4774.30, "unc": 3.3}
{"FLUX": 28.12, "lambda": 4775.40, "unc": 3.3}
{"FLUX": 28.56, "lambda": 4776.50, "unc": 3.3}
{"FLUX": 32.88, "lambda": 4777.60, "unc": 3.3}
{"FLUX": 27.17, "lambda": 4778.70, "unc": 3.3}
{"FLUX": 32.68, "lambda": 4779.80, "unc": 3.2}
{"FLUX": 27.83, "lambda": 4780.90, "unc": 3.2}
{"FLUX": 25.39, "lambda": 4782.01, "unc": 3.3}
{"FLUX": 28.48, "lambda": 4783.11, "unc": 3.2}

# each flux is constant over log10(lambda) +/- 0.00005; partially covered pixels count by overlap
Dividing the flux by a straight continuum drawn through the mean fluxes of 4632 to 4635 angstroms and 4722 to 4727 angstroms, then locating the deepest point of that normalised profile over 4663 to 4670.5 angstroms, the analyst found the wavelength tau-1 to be 4664.55 angstroms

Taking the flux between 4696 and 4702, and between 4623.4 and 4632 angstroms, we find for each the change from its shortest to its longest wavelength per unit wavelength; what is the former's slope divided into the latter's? -1.2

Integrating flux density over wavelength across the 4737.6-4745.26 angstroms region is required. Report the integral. 221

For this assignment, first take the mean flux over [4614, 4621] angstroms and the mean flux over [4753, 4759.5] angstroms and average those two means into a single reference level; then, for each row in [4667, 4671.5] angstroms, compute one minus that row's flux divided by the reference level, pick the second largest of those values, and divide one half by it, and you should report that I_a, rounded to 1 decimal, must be 4.5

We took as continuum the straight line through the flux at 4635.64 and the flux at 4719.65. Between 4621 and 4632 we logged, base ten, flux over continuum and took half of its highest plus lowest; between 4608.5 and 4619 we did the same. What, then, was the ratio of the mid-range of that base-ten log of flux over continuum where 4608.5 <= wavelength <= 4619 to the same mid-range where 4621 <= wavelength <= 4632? 1.4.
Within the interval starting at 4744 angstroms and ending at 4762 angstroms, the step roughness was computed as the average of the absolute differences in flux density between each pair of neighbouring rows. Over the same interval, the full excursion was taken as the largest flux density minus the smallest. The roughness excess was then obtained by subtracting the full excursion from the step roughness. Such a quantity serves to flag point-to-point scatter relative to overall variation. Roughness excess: -4.9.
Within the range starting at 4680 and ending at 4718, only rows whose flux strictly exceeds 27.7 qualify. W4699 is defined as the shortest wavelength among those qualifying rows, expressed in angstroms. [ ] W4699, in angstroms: 4686.08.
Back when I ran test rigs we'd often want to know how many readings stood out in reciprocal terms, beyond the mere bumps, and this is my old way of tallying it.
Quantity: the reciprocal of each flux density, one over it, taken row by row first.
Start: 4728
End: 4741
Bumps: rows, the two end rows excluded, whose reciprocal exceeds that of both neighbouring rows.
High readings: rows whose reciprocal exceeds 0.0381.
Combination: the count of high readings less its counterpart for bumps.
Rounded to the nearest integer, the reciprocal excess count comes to -2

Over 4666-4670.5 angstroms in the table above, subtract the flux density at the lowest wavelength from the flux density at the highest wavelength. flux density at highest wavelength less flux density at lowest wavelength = 0.5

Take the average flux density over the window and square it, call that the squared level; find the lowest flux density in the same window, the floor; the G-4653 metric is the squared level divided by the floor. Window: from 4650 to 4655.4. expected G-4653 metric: 31.6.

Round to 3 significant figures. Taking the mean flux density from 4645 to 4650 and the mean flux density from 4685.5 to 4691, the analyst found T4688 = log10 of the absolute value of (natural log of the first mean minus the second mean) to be 1.37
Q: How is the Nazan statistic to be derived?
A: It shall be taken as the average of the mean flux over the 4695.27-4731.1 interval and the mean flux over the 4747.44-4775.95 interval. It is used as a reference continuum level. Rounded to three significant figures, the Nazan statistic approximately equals 29.0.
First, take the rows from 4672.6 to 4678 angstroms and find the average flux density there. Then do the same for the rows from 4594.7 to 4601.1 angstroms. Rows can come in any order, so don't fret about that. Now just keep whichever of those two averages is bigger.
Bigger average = 27.6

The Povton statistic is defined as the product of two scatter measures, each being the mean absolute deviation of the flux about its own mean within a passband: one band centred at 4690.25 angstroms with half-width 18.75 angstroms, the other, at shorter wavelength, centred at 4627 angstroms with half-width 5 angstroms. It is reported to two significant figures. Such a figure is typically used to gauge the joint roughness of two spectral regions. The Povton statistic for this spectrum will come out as 6.1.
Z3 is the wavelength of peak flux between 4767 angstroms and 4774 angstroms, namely 4767.71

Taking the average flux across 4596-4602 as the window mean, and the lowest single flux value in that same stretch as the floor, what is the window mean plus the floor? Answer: 48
